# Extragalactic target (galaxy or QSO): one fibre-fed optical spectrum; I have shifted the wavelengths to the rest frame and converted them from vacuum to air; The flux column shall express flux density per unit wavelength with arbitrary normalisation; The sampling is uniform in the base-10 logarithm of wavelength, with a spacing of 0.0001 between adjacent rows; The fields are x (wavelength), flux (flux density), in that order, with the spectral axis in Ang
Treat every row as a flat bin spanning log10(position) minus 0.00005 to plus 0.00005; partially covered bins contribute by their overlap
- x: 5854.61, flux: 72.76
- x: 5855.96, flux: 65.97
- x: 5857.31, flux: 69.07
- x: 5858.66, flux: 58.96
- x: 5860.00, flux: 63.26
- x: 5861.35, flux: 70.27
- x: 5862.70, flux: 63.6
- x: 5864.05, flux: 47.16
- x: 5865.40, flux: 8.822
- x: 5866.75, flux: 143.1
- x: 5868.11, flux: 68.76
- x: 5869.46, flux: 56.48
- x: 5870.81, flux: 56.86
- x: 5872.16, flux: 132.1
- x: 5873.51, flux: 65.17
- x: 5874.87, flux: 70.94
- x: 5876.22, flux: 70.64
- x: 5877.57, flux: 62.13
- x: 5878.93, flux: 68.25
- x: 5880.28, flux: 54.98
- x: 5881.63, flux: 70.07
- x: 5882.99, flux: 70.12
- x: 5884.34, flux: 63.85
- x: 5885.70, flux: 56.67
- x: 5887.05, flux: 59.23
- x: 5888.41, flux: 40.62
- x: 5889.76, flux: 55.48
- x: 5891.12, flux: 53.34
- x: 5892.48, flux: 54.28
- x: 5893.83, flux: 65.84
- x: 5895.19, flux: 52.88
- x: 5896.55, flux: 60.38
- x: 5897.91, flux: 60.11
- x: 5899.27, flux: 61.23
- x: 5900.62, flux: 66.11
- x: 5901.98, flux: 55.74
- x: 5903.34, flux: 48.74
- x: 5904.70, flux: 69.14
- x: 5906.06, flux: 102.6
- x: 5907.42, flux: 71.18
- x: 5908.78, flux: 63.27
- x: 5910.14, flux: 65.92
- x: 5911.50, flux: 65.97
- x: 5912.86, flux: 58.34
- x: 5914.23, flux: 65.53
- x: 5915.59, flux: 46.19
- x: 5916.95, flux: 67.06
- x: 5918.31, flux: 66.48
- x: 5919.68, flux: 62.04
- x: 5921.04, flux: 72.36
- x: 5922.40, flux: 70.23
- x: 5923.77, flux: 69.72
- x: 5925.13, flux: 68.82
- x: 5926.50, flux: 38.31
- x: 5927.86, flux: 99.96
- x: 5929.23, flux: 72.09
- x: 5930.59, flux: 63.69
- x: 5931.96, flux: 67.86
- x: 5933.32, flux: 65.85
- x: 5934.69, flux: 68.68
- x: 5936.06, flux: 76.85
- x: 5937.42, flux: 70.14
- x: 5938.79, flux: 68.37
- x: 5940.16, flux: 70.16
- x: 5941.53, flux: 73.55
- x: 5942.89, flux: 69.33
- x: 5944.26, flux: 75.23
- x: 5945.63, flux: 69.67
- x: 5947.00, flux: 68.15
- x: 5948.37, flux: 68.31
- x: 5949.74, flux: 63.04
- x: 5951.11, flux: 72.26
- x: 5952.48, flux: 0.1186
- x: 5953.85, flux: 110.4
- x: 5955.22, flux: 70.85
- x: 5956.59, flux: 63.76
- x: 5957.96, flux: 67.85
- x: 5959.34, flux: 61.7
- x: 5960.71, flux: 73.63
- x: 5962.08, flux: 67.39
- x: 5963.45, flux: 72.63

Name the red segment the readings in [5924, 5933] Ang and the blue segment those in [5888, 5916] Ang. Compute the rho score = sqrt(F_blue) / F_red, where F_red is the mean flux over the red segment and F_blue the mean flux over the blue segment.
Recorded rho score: 0.114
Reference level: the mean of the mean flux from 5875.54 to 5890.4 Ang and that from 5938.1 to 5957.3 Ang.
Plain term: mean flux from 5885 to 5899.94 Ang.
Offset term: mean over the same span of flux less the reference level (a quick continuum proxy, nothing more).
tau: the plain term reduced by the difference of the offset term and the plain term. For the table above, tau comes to 121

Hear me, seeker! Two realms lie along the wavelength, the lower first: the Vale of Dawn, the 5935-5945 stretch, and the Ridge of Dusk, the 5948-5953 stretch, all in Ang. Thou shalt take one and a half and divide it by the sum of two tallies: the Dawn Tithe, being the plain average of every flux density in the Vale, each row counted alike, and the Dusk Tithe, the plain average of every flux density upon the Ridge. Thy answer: 0.0122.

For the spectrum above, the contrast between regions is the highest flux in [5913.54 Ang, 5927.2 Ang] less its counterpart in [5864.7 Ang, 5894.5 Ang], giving -71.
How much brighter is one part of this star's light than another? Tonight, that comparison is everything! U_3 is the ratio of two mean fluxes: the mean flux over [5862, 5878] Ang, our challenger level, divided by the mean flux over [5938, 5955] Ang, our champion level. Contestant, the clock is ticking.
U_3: 1.05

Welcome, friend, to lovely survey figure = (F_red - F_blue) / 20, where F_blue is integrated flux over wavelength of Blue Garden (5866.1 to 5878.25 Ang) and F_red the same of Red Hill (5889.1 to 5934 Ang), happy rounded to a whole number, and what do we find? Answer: 96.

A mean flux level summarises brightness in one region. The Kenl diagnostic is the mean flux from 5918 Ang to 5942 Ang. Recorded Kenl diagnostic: 69.2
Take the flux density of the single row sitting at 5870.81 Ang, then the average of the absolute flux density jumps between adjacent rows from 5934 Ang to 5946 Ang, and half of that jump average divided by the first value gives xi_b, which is 0.041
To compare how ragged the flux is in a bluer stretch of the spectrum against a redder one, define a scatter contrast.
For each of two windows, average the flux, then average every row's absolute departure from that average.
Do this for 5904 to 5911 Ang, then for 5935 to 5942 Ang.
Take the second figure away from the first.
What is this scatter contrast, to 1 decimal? 8.6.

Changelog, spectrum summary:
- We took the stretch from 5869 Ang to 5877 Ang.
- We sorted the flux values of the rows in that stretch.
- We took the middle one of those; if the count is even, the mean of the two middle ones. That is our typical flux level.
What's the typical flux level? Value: 67.9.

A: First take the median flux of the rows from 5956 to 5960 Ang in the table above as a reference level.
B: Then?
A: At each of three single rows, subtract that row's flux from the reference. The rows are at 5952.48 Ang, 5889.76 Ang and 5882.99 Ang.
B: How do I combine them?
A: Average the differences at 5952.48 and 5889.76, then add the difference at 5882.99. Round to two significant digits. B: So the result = 30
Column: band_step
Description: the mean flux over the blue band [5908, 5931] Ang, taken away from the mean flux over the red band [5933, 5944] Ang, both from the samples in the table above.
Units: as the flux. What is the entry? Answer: 5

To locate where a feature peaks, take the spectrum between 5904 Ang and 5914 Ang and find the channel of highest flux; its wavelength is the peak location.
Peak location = 5906.06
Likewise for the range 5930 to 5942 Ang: 5936.06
